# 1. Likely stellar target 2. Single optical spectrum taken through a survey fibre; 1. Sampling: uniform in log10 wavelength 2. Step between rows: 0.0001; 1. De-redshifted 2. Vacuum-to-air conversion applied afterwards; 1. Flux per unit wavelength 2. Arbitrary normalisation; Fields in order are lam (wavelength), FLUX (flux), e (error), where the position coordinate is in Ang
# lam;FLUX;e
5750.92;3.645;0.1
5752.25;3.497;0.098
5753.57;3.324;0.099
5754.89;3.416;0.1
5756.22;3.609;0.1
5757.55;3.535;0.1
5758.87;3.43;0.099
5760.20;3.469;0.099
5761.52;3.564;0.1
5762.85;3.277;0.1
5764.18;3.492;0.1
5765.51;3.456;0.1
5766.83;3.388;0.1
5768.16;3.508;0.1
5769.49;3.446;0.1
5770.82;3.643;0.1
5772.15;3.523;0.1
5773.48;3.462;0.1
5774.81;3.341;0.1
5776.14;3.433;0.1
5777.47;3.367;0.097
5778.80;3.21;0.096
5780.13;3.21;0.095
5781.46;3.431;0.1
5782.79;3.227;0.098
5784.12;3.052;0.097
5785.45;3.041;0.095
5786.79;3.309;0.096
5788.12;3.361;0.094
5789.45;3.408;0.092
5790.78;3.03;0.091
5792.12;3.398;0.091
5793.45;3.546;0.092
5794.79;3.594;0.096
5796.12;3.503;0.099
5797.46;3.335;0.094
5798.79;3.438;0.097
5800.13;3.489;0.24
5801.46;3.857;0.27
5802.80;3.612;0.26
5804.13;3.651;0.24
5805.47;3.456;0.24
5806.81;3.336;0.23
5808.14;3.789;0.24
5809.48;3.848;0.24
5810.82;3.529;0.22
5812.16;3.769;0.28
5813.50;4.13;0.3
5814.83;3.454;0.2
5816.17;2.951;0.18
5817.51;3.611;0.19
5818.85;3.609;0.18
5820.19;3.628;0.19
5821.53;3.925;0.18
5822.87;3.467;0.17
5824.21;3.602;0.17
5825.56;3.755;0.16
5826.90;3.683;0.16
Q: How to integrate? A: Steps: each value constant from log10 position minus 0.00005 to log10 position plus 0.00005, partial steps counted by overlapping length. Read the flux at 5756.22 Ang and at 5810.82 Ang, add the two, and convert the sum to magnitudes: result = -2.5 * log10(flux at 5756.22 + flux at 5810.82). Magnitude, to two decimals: -2.13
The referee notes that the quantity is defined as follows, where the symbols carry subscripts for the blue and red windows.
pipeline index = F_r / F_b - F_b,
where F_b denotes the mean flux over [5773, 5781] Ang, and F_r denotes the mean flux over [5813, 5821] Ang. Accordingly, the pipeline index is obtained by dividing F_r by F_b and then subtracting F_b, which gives -2.27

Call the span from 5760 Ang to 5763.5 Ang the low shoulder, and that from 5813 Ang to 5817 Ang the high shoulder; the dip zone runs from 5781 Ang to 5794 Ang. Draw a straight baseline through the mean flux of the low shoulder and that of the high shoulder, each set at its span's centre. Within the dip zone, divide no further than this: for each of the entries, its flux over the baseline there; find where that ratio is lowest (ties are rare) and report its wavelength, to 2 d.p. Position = 5790.78 Ang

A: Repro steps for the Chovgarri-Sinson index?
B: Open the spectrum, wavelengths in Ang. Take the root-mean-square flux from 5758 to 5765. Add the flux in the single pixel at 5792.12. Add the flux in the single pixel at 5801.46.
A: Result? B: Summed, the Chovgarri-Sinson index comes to 10.7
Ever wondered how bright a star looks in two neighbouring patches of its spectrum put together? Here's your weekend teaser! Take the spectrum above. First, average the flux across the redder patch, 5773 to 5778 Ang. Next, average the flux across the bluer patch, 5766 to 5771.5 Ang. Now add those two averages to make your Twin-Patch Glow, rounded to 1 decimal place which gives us 6.9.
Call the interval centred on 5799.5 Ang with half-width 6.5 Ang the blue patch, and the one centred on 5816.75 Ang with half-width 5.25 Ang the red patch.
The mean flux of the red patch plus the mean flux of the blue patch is 7.18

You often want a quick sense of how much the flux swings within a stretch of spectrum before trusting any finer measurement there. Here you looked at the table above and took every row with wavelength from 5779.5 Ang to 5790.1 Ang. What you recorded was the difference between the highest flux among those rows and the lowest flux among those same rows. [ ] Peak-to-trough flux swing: 0.39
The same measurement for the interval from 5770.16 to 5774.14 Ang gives 0.18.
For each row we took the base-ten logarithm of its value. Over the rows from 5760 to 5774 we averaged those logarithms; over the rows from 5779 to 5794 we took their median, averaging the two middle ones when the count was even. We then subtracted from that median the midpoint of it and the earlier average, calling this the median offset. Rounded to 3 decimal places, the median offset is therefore -0.011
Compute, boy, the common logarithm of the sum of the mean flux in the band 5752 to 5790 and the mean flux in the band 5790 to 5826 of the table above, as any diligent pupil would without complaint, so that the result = 0.843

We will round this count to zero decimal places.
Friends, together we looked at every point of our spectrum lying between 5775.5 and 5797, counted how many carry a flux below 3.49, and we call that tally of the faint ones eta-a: 13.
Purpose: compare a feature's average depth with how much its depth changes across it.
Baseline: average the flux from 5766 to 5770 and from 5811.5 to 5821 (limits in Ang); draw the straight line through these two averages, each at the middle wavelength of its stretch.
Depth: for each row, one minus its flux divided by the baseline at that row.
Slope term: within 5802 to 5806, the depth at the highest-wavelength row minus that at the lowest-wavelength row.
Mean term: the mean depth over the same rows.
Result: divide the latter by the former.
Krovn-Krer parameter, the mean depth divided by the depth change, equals -0.1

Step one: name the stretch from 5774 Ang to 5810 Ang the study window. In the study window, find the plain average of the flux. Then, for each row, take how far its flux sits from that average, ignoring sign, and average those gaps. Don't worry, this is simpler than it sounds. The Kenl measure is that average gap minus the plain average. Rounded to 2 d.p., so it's -3.25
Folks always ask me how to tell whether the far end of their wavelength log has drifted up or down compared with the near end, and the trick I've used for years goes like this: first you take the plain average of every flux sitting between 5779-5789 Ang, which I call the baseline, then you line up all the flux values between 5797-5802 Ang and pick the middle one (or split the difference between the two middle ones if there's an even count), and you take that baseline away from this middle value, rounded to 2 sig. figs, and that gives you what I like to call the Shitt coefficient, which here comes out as 0.23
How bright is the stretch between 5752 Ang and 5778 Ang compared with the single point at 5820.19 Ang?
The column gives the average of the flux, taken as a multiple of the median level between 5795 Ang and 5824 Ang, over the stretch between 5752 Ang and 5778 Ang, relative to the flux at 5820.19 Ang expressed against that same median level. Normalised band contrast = 0.95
